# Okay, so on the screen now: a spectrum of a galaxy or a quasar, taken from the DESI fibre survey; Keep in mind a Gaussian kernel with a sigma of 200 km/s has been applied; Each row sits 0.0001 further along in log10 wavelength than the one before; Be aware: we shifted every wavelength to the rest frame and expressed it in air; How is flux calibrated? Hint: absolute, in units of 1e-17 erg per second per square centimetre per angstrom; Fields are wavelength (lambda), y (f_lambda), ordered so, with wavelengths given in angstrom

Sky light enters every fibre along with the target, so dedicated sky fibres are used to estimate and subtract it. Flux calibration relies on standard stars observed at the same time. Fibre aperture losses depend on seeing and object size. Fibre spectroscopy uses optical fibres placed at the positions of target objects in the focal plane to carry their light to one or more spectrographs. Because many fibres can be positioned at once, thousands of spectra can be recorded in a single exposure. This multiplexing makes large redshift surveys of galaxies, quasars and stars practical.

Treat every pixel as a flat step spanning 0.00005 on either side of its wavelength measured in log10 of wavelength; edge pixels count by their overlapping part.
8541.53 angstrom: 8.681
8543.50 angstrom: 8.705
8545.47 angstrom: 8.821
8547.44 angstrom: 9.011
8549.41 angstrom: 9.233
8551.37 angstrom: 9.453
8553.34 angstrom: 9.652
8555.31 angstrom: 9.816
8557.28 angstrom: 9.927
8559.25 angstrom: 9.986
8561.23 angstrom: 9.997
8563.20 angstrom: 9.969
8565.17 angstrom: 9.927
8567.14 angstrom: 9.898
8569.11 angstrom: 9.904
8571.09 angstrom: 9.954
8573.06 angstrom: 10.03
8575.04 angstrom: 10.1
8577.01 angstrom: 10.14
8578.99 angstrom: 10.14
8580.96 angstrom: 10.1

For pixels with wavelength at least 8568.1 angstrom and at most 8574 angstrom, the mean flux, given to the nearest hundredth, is 9.96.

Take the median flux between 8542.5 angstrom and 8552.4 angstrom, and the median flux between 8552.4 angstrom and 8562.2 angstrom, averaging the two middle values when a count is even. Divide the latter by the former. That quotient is 1.10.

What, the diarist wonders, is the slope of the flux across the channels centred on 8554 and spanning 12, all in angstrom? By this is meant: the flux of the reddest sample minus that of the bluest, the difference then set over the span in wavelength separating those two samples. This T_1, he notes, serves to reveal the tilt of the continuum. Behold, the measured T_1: 0.08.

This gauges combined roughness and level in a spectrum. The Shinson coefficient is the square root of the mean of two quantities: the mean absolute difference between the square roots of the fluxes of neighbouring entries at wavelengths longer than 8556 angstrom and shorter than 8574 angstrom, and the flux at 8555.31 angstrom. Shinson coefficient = 2.22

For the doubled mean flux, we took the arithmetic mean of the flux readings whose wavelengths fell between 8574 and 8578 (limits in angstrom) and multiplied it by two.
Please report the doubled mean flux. 20.2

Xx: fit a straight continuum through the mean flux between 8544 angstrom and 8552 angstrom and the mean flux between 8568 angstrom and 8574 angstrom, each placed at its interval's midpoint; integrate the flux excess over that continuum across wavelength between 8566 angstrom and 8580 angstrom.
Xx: -0.2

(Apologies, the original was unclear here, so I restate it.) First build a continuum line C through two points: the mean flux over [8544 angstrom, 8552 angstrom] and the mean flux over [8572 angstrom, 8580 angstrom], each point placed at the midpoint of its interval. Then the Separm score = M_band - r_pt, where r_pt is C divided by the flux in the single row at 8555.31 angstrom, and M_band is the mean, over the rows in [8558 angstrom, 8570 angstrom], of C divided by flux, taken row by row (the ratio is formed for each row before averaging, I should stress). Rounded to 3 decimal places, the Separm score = 0.019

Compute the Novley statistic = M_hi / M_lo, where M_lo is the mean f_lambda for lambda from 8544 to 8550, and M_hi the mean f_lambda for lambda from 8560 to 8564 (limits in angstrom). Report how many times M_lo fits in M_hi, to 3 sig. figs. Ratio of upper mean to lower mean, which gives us 1.11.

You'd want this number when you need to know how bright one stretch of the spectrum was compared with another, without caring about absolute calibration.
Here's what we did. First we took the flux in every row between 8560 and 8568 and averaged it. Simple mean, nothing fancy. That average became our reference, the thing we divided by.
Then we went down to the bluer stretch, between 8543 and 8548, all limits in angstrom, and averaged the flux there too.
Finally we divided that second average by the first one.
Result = 0.889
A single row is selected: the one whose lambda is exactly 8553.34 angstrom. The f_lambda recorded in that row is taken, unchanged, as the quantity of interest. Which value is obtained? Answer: 9.652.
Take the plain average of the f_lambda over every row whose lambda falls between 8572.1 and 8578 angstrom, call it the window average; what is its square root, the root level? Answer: 3.18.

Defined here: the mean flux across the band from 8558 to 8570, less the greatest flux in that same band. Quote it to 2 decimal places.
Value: -0.05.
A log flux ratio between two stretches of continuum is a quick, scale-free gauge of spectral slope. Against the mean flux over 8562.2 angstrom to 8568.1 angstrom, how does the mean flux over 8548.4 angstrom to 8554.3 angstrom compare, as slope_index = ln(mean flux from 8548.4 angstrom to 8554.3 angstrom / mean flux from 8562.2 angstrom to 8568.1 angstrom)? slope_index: -0.050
